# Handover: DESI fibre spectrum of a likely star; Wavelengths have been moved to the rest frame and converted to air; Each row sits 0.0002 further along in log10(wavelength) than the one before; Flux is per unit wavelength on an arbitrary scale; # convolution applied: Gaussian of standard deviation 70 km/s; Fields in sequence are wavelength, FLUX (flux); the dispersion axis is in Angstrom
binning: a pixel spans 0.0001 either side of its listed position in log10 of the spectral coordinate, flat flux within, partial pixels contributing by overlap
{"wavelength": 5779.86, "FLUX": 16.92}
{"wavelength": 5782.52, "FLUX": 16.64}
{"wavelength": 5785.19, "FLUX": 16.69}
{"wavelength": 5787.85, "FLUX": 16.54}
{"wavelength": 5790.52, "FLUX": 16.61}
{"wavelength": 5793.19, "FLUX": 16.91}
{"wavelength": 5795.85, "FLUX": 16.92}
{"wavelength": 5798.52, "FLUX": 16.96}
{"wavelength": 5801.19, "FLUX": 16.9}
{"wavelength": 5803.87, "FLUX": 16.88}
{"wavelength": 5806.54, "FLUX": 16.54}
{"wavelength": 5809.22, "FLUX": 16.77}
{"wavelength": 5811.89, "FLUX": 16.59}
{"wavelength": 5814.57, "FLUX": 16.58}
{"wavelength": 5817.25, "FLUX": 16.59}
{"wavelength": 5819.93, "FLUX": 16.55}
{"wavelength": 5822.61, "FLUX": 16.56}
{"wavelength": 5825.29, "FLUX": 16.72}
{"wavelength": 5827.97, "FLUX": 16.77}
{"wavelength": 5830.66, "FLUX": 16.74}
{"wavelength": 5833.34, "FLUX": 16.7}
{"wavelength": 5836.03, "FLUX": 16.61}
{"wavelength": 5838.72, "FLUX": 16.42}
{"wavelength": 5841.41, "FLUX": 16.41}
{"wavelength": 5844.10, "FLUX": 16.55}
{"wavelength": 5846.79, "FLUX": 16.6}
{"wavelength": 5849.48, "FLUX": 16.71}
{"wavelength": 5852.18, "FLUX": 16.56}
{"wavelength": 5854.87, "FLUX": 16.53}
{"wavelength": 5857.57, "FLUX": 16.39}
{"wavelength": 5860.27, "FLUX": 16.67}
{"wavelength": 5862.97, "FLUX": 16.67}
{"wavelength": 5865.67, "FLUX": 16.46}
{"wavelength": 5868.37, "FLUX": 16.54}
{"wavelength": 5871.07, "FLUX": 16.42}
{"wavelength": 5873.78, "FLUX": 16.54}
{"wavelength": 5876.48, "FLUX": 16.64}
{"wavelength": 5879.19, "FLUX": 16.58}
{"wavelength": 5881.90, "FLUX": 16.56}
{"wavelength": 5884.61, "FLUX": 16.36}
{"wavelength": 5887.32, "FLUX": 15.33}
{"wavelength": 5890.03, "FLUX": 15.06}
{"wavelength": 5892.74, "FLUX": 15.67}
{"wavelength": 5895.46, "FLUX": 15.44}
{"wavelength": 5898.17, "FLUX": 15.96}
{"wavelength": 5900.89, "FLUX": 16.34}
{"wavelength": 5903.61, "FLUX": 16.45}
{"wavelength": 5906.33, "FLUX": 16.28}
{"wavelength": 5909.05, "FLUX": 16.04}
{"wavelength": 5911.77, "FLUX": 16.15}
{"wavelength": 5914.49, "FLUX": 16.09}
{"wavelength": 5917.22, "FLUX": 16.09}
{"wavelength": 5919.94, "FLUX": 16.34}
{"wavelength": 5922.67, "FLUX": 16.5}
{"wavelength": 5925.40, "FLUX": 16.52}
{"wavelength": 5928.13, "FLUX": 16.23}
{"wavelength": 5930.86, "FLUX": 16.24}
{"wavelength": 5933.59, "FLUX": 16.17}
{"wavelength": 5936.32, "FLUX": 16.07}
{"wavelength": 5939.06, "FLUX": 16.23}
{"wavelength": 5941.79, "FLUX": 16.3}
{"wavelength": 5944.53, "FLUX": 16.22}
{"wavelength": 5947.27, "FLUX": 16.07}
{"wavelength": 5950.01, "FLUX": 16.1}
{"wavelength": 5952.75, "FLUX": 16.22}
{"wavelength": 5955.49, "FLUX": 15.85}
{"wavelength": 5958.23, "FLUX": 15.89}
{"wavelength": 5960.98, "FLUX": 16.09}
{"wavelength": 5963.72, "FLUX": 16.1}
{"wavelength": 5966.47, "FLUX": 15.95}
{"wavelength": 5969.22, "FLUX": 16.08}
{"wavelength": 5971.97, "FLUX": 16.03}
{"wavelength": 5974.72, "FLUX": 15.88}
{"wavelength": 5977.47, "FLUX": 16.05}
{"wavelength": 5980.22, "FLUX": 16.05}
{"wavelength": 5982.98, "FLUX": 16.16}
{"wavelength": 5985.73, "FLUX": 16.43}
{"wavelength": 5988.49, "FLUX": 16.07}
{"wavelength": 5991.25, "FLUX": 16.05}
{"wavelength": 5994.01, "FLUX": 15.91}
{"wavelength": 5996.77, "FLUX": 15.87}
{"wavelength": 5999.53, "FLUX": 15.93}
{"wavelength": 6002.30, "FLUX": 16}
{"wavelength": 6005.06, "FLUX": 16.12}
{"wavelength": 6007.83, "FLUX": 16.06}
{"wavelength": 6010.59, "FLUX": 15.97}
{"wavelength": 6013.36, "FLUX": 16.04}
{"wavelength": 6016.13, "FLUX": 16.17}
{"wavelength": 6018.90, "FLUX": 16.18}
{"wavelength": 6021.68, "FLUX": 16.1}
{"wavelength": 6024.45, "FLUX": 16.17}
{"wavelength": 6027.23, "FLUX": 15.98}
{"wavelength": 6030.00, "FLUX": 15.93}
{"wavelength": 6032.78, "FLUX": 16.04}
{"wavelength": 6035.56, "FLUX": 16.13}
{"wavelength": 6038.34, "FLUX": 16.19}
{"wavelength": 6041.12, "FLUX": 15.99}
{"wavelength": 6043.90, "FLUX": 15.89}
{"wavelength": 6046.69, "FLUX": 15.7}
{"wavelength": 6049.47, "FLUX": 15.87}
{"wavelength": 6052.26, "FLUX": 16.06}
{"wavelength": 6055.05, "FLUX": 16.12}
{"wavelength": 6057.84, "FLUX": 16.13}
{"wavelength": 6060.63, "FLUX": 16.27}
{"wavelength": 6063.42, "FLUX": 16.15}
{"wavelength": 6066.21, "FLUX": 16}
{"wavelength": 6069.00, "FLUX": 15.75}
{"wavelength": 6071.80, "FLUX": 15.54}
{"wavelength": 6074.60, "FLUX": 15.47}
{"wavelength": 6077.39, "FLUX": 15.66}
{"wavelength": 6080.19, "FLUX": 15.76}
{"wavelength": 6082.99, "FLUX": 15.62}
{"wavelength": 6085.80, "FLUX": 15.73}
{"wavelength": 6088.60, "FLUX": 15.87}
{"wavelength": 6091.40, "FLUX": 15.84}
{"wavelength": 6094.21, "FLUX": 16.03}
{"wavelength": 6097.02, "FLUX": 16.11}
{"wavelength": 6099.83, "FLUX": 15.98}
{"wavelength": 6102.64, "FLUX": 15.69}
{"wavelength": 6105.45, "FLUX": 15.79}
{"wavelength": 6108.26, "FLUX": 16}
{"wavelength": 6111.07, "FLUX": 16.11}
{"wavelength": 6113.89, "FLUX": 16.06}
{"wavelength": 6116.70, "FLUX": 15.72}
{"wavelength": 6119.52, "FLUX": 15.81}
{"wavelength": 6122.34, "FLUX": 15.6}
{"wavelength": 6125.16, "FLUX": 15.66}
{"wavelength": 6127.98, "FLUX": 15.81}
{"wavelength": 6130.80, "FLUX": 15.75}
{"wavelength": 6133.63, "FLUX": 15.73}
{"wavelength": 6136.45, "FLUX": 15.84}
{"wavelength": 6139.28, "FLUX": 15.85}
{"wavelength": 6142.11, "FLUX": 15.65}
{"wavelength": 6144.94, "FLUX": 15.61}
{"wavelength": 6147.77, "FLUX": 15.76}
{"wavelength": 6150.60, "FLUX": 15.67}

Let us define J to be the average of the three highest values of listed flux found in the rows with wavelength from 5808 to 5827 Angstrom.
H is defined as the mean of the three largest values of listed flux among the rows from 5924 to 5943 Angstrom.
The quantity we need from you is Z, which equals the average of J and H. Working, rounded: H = 16.4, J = 16.7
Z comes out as 16.5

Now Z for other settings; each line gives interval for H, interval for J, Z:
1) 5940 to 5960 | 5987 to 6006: 16.2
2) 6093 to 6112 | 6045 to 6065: 16.1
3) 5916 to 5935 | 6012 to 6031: 16.3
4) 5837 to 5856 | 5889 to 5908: 16.5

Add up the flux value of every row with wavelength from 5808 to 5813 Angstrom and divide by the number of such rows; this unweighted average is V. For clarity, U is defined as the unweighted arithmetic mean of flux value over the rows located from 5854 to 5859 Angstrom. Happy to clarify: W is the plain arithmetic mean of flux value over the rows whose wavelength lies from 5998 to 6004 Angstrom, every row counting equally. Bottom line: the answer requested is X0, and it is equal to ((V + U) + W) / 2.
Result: 24.6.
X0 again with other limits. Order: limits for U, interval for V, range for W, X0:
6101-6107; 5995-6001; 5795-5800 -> 24.3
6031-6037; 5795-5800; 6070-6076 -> 24.3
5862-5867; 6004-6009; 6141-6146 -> 24.1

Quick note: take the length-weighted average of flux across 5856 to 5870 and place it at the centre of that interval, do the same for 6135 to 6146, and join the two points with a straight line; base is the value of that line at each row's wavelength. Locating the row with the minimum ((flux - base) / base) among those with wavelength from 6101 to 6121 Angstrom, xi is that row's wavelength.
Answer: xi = 6102.64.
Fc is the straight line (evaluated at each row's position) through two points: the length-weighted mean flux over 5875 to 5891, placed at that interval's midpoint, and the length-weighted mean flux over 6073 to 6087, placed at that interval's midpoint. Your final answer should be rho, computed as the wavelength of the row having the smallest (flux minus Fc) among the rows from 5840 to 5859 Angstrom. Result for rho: 5841.41 Angstrom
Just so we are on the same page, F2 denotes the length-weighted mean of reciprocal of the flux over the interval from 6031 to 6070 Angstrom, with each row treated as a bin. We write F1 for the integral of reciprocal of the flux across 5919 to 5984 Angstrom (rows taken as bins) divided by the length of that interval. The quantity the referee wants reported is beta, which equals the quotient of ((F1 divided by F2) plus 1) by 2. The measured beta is 1.00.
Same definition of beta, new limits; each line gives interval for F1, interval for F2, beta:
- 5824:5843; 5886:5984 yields 0.98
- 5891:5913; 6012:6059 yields 1.00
